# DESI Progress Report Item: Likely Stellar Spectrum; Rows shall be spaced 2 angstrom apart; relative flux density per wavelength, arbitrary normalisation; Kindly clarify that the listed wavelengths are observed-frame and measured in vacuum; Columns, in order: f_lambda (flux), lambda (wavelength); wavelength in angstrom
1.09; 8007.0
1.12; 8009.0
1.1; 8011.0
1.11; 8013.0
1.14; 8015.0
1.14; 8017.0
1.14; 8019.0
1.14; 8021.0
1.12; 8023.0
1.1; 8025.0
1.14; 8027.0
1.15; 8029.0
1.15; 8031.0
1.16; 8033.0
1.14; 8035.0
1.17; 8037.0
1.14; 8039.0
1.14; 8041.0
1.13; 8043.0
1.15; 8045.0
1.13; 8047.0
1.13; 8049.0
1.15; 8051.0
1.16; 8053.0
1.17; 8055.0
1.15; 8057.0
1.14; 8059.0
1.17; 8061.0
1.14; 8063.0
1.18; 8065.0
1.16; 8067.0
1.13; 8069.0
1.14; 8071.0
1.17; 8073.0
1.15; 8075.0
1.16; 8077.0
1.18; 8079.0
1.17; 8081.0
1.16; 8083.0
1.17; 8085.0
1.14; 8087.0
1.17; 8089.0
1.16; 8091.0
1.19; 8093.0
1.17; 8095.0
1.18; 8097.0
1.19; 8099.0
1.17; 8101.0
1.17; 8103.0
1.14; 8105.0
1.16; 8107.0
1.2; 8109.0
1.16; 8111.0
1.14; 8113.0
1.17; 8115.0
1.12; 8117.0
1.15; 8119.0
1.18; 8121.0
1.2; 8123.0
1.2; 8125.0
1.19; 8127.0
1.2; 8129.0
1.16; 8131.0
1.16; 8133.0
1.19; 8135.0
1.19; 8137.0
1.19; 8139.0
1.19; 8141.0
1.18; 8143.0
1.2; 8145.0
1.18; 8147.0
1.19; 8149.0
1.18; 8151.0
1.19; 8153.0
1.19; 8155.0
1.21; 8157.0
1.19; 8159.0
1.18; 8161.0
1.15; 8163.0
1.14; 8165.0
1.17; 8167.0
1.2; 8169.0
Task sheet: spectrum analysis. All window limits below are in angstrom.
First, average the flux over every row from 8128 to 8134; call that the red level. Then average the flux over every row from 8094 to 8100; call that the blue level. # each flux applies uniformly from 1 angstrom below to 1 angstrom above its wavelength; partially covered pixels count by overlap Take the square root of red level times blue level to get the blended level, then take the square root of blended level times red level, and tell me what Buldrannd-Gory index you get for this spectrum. 1.17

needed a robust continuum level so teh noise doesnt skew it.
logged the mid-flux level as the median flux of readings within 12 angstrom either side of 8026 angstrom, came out 1.140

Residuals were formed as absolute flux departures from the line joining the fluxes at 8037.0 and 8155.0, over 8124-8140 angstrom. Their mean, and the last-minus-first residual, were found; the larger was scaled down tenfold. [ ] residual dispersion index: 0.0012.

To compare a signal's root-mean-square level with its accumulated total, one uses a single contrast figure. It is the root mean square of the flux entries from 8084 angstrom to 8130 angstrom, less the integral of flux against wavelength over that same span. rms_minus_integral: -52.7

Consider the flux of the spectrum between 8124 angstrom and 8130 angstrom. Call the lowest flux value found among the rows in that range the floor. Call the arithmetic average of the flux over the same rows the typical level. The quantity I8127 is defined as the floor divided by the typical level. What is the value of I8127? 0.994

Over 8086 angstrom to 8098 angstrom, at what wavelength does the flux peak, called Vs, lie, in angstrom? 8093.0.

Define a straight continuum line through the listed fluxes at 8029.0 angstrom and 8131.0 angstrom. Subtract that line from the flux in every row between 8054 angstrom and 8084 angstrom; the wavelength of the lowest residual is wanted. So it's 8069.0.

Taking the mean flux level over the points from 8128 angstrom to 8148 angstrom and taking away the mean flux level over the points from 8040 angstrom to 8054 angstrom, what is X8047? 0.0426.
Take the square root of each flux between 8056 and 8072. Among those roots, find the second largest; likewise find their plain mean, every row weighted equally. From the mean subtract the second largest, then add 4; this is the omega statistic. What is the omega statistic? 3.991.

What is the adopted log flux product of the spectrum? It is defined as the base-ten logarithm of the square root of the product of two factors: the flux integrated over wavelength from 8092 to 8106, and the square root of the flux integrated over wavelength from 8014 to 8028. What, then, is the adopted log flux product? 0.91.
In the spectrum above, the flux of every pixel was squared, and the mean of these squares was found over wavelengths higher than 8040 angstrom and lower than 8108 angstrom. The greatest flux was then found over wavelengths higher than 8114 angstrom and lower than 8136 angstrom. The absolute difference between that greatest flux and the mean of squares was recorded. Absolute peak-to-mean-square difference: 0.141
